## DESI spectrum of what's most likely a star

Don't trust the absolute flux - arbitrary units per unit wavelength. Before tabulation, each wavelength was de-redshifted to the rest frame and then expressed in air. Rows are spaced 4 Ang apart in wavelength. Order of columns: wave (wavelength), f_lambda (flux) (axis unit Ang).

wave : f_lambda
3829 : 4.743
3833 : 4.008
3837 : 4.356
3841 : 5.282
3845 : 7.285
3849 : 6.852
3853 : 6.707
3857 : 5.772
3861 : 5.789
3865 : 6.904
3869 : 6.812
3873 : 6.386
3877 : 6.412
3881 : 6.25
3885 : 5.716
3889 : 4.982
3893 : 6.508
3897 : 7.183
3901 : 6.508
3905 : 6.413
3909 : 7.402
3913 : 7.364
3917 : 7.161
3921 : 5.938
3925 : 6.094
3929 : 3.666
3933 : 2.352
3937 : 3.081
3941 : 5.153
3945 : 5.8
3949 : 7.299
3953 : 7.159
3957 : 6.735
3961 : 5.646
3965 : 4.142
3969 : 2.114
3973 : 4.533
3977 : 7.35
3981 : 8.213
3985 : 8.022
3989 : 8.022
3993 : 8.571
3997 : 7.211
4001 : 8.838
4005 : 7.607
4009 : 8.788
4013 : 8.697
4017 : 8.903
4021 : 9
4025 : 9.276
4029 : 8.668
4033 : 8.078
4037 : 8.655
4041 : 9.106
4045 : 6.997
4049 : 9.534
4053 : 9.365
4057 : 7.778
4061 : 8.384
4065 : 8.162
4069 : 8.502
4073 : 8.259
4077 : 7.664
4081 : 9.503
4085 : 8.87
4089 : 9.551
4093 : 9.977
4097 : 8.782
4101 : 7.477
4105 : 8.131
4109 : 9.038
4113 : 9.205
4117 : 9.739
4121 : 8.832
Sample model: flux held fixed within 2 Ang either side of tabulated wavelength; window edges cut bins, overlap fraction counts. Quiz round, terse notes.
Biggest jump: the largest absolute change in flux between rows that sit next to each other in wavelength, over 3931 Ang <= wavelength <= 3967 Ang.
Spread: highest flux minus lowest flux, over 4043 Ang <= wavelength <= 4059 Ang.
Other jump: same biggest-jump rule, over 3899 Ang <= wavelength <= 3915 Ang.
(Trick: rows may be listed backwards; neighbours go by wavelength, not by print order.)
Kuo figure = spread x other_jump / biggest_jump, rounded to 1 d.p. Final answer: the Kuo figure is 1.2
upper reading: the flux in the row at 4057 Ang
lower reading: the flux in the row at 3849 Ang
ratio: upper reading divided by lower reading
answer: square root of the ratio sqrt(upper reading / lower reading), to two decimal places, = 1.07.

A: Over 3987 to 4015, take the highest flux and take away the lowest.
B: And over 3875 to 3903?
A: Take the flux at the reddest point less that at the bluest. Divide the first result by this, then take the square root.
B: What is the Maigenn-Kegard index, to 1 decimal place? 4.1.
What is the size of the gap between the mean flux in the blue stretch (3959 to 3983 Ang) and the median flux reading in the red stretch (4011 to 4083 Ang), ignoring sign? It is 3.3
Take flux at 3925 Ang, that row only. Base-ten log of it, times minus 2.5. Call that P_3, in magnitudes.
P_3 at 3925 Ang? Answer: -2.0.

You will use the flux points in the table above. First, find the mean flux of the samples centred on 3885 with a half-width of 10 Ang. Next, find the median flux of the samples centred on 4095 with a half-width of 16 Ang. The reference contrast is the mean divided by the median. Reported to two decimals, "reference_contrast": 0.67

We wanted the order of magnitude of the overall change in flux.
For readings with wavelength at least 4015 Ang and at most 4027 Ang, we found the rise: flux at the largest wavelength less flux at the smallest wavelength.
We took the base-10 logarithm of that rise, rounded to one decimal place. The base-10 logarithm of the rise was -0.4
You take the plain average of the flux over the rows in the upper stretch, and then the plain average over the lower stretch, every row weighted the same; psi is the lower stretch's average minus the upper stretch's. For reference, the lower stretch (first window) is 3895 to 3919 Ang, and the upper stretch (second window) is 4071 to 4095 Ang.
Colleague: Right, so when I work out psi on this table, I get -2.0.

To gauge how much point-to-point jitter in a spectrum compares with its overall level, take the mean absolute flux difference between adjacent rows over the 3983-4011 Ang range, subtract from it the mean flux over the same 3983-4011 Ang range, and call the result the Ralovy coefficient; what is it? -7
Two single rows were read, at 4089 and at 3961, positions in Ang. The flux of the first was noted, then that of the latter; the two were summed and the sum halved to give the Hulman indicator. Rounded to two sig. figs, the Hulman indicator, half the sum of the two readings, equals 7.6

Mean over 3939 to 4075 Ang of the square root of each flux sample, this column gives 2.74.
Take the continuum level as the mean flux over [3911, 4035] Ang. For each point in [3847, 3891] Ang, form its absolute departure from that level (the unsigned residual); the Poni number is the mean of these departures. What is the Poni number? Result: 0.58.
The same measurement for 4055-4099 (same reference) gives 1.92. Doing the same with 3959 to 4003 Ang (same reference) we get 1.77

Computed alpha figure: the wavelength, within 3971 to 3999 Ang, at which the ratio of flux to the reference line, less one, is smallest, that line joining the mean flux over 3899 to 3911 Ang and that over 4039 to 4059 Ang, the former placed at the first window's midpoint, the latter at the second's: 3973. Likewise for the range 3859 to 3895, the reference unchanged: 3889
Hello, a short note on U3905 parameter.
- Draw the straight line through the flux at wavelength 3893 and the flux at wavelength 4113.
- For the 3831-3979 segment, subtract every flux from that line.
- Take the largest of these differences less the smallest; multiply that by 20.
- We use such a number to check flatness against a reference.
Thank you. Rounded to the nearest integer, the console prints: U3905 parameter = 134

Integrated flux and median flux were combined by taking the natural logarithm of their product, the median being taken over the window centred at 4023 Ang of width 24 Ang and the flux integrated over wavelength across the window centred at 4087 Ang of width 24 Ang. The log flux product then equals 7.6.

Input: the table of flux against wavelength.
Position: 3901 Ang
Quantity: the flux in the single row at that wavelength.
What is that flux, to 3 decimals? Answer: 6.508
